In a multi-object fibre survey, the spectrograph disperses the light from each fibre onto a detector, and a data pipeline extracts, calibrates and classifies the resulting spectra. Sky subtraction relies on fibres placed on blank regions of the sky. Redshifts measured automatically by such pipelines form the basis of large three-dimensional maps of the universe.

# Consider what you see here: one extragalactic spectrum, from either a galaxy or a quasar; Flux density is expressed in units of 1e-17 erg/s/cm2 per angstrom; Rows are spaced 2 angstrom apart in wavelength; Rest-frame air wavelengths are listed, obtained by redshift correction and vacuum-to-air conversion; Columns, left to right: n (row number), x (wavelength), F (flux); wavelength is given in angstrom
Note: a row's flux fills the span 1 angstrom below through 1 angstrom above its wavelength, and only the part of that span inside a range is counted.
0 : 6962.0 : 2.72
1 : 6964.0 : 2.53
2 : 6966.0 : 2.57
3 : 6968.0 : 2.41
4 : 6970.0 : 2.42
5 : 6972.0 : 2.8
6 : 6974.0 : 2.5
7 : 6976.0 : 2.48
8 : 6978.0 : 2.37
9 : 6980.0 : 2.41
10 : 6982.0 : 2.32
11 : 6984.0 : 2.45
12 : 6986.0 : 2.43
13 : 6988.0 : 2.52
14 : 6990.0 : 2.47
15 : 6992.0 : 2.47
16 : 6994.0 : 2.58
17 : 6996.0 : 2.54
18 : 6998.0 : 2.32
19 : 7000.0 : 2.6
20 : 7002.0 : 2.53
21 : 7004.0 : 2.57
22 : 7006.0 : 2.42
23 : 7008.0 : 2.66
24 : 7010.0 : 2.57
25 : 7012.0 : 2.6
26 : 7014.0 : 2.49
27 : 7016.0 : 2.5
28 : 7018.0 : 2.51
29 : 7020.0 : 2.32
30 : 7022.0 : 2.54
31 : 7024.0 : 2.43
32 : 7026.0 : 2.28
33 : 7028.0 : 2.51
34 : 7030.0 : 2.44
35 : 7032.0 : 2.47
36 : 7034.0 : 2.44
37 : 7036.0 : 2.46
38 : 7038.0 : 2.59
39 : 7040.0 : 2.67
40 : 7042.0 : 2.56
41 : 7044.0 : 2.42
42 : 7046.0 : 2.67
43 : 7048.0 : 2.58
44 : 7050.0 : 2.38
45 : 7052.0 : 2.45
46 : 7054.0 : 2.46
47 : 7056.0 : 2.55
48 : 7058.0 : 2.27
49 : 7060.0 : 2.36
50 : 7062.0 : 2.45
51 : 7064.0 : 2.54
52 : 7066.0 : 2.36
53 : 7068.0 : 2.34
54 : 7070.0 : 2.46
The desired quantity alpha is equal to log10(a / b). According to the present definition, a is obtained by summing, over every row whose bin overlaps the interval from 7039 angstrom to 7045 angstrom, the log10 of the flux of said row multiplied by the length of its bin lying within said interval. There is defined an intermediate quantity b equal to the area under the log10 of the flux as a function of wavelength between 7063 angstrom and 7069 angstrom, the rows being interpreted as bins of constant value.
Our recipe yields 0.03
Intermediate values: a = 2.44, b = 2.29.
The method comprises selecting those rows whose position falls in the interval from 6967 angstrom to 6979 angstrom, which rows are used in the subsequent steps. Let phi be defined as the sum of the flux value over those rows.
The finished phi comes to 15.0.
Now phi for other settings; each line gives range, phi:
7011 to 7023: 15.0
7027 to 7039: 14.9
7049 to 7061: 14.5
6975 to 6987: 14.5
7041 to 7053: 15.1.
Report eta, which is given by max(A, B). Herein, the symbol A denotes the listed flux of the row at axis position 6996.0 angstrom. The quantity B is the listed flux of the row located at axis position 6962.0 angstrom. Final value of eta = 2.72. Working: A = 2.54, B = 2.72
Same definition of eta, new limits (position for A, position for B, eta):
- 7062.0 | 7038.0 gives 2.59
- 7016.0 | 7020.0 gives 2.50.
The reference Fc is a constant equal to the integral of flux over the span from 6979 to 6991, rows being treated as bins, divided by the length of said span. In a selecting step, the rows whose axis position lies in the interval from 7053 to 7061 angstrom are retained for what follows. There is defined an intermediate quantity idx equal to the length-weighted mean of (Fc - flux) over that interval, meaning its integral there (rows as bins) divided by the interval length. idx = 0.02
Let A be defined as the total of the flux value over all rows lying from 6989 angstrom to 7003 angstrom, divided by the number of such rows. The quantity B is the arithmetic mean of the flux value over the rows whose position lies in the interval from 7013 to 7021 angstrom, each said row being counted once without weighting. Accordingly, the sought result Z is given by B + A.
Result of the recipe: 4.96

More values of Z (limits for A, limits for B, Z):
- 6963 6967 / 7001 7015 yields 5.10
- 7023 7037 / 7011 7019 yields 4.96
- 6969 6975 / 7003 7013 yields 5.14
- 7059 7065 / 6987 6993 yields 4.94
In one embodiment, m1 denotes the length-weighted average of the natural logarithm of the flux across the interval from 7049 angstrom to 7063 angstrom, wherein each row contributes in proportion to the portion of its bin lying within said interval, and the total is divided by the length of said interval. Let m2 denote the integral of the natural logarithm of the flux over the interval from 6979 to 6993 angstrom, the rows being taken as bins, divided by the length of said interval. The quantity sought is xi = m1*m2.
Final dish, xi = 0.786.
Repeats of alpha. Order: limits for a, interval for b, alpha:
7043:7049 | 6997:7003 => 0.01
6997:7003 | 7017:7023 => 0.01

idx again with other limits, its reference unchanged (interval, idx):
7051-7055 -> -0.02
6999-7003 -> -0.13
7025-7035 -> 0.01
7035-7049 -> -0.13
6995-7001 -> -0.05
